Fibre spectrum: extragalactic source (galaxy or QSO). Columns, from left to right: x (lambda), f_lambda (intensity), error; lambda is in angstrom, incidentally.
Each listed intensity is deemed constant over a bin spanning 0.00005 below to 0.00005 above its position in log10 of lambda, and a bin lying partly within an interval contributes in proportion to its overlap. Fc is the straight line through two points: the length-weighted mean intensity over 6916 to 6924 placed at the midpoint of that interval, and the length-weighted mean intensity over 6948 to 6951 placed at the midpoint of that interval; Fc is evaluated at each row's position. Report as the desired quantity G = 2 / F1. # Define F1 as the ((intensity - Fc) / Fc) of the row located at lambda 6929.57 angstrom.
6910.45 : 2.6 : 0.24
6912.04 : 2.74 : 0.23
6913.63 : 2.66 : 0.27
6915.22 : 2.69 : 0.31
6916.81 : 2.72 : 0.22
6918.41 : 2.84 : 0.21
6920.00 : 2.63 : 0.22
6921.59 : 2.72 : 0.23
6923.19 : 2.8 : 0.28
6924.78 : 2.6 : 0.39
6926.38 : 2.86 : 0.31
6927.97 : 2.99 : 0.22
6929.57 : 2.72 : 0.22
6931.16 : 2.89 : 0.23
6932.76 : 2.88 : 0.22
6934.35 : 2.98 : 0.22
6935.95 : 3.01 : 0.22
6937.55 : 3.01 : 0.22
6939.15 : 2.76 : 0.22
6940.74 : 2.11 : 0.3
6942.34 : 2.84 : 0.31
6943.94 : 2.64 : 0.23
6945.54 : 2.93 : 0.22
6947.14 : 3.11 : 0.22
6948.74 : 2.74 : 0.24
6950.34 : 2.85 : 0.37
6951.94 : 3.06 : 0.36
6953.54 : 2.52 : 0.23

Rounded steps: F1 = -0.01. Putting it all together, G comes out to -143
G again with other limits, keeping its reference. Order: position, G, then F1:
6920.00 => -49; -0.04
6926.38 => 51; 0.04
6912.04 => 443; 0.00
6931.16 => 43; 0.05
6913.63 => -77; -0.03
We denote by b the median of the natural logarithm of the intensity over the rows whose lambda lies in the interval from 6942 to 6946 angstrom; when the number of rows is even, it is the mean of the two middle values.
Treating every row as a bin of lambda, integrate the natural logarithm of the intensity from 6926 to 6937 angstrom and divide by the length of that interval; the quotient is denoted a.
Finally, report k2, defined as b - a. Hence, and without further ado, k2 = -0.02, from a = 1.07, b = 1.04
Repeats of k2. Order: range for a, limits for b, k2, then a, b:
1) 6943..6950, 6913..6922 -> -0.05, 1.05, 1.00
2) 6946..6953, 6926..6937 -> -0.01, 1.07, 1.06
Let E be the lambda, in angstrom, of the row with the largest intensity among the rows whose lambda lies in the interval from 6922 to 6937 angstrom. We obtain 6935.95 angstrom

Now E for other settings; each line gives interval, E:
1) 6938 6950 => 6947.14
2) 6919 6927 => 6926.38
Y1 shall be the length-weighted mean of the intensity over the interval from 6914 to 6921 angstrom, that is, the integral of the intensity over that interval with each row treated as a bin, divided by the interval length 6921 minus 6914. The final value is 2.72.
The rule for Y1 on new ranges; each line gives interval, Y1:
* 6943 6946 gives 2.77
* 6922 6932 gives 2.81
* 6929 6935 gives 2.87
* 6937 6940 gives 2.86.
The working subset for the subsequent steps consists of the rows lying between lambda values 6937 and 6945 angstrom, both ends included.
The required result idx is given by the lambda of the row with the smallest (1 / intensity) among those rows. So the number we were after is 6937.55 angstrom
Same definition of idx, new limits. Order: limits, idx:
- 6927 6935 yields 6927.97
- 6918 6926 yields 6918.41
